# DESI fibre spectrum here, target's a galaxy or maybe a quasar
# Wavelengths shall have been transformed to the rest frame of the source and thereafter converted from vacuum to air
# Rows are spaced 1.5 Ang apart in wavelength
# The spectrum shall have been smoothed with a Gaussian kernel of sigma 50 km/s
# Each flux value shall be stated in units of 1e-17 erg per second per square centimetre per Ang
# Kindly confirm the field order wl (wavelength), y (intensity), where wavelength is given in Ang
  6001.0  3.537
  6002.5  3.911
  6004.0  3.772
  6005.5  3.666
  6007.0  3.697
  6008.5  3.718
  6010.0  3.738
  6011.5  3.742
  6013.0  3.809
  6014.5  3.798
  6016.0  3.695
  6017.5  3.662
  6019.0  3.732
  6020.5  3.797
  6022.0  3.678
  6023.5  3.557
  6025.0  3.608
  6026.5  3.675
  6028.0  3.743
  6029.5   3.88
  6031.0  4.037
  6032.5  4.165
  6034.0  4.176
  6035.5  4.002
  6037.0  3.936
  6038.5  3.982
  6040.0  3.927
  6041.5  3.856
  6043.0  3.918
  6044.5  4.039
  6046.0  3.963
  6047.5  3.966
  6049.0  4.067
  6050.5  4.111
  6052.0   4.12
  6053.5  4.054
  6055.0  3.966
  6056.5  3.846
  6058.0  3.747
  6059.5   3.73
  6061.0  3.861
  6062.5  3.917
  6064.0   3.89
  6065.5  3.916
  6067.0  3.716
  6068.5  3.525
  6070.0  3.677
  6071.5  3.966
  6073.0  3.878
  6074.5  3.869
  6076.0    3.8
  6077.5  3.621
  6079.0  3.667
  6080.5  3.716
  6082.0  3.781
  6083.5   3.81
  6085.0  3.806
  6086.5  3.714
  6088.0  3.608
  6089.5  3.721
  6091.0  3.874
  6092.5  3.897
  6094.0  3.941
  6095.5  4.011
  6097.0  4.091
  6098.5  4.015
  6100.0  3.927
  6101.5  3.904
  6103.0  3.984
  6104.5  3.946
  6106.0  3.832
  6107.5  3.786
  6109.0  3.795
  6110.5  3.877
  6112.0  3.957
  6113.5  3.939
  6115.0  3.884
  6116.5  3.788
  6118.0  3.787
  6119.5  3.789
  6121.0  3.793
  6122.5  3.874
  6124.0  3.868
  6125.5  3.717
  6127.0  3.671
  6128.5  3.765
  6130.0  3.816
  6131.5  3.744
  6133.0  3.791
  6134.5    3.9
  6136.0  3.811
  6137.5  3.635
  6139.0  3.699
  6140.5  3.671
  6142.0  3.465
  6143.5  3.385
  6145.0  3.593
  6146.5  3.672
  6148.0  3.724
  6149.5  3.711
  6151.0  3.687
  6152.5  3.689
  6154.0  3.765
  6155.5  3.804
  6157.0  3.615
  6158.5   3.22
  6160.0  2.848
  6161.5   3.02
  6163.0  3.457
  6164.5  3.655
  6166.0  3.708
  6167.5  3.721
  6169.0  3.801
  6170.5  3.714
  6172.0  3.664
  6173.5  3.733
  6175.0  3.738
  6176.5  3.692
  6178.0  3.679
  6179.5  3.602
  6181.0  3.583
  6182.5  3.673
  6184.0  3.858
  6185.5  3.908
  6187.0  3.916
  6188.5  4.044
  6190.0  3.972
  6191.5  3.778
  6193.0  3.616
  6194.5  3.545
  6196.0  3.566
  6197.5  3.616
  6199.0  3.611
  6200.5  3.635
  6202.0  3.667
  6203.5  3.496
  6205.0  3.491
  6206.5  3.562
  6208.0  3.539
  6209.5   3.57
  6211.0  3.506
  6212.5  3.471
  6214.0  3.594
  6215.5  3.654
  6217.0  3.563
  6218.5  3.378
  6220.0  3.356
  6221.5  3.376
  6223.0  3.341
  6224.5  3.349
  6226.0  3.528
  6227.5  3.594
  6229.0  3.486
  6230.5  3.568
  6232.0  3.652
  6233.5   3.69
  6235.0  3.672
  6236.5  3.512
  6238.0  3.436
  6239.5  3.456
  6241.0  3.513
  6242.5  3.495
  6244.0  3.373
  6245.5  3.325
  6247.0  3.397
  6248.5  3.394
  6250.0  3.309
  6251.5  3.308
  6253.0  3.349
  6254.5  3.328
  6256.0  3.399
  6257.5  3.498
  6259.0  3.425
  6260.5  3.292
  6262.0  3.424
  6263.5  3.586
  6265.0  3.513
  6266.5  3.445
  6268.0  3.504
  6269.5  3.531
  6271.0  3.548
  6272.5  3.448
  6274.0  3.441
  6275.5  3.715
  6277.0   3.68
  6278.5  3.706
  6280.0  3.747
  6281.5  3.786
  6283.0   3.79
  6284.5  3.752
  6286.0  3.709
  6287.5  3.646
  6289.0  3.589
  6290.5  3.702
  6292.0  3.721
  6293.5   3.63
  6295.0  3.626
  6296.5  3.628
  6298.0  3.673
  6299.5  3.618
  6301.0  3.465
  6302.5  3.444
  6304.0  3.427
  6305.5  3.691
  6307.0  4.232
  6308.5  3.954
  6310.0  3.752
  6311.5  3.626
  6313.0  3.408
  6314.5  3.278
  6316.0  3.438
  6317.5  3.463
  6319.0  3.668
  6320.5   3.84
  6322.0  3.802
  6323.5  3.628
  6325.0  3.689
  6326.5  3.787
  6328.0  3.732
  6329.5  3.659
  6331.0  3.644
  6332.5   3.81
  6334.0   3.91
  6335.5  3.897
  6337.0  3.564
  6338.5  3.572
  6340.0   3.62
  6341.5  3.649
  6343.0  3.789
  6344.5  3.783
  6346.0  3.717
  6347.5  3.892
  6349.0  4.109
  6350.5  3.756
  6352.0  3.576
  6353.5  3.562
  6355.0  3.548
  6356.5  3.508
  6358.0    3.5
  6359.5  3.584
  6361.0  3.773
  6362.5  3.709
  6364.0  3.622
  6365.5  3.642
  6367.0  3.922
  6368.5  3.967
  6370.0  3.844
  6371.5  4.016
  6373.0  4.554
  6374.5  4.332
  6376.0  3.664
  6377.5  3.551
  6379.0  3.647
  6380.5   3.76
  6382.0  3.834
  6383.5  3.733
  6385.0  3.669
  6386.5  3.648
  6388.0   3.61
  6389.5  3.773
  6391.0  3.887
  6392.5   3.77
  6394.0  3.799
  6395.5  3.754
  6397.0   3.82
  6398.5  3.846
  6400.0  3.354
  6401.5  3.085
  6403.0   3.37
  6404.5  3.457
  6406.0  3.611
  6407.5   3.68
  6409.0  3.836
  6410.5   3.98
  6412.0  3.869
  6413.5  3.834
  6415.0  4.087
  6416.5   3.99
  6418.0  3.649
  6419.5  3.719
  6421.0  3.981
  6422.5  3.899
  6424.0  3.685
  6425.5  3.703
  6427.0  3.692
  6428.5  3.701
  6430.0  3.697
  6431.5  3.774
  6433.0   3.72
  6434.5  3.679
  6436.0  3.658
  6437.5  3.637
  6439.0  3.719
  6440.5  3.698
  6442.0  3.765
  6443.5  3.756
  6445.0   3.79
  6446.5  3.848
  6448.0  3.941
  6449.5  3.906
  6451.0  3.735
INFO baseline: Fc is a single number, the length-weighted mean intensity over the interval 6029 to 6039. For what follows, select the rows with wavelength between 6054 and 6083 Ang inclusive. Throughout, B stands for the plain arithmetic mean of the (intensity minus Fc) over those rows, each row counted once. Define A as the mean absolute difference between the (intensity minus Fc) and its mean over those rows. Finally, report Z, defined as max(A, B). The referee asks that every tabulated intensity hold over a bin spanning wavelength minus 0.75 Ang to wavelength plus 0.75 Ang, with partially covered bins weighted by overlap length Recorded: 0.102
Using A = 0.10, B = -0.24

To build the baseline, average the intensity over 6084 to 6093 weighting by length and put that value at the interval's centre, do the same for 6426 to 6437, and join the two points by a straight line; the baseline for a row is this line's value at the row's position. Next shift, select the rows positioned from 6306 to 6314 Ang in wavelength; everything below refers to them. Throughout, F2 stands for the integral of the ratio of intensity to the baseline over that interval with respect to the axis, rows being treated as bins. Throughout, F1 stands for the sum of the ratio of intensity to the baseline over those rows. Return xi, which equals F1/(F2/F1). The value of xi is 3.20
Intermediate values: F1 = 5.09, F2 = 8.1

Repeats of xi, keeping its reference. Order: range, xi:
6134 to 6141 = 3.56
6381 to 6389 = 3.11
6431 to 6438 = 3.57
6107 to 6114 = 3.67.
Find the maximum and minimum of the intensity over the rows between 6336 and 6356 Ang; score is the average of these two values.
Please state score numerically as 3.8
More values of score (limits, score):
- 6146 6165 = 3.3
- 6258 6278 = 3.5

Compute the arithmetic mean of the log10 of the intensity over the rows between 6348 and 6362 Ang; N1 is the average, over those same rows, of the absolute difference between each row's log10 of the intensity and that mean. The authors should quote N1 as 0.017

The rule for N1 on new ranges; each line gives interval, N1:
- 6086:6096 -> 0.014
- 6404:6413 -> 0.018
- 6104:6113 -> 0.007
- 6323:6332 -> 0.005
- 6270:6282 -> 0.014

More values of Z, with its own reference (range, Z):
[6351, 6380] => 0.217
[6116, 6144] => 0.095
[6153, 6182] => 0.187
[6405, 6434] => 0.117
